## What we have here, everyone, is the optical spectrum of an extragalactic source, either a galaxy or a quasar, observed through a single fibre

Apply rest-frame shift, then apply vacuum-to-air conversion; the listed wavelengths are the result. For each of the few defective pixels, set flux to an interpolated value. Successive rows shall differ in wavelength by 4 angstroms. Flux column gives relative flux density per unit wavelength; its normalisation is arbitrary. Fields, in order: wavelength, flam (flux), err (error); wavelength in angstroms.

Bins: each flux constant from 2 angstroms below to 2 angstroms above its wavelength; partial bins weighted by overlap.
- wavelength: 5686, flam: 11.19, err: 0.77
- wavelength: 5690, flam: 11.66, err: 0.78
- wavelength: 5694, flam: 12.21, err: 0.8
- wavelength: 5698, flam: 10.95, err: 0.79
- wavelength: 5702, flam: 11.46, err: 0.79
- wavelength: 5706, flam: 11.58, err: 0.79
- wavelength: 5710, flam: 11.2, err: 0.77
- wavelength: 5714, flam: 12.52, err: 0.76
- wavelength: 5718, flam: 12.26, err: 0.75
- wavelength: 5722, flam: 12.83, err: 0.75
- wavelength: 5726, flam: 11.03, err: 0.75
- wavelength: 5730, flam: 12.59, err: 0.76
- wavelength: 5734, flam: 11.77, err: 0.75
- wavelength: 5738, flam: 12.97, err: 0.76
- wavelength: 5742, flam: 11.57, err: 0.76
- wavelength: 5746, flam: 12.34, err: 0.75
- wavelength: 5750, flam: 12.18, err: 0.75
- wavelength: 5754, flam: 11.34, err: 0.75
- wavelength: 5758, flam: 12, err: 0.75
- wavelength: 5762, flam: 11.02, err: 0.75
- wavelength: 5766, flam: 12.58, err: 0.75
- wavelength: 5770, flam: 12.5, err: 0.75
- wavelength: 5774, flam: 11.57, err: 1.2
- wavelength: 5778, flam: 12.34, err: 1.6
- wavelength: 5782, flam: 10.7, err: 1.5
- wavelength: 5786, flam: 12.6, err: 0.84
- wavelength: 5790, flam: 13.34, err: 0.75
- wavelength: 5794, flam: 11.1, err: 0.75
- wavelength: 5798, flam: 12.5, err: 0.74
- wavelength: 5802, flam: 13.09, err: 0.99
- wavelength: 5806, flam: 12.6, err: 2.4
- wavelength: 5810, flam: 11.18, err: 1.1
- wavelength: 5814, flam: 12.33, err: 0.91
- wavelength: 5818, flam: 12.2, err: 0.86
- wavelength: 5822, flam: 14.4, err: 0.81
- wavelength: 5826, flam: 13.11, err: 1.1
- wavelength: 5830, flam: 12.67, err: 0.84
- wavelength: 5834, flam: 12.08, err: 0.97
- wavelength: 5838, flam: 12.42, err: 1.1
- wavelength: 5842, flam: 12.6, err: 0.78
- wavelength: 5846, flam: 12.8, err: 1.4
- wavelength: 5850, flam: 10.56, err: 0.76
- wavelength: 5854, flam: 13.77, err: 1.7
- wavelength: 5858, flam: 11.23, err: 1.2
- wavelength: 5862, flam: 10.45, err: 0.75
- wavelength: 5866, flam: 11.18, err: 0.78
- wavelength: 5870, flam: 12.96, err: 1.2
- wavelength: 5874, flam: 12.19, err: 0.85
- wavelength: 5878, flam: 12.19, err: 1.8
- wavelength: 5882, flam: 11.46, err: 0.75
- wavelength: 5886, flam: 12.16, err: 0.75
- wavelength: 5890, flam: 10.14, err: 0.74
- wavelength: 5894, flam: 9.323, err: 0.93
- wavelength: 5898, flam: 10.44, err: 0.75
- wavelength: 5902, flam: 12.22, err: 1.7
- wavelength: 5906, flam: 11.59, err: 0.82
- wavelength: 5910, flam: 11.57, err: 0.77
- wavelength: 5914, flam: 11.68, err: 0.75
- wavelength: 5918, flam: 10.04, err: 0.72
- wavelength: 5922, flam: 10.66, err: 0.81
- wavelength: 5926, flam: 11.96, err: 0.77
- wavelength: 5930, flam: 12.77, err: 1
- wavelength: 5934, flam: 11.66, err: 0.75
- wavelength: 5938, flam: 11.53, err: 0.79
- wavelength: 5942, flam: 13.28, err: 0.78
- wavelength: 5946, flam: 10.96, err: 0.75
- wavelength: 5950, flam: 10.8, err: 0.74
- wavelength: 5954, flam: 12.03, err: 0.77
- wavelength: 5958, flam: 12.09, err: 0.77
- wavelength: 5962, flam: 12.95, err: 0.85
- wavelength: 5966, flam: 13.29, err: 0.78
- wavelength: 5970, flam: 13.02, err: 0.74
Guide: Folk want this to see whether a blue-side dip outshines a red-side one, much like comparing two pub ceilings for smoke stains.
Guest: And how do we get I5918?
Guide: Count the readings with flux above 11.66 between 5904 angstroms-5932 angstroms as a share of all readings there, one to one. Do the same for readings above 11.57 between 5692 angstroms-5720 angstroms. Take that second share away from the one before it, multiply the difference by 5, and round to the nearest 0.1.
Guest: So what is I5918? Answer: -0.7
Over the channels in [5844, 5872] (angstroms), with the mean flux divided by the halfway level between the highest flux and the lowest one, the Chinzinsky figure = 0.98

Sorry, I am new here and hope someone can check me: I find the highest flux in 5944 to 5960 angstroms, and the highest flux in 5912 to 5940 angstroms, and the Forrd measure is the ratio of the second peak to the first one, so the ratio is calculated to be 1.06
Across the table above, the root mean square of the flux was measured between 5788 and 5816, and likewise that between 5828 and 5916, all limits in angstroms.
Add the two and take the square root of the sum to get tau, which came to 4.91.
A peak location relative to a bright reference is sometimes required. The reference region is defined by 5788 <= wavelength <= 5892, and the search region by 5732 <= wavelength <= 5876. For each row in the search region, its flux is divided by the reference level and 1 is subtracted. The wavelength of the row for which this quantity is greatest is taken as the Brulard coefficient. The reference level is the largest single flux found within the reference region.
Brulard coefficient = 5822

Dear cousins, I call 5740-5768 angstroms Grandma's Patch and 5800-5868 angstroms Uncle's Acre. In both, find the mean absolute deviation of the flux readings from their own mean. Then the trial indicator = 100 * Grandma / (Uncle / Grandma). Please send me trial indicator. 27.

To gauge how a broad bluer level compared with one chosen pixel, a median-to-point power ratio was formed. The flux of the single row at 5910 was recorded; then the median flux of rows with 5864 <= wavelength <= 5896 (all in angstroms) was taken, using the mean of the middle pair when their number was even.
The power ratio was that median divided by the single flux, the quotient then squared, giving 1.04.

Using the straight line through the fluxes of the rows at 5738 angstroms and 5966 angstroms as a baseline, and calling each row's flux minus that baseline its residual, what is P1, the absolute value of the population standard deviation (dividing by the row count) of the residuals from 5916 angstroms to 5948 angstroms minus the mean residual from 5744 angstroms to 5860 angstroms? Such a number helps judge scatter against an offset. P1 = 1.81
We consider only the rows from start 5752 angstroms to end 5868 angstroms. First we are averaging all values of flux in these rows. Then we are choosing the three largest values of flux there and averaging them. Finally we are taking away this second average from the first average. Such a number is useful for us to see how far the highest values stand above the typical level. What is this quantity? -1.7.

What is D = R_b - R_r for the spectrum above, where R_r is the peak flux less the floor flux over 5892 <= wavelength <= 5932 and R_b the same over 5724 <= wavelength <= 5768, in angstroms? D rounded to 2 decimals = -1.50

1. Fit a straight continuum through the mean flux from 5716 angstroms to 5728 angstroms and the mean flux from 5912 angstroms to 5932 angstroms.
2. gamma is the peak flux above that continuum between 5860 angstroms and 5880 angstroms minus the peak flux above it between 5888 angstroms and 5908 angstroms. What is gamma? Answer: 0.64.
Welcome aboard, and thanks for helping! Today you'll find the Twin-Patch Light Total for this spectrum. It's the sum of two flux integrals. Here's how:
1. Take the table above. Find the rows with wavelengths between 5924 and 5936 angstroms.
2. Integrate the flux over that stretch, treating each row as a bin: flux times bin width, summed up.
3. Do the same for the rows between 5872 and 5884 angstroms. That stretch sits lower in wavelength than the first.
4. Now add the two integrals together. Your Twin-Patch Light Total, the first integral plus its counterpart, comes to 289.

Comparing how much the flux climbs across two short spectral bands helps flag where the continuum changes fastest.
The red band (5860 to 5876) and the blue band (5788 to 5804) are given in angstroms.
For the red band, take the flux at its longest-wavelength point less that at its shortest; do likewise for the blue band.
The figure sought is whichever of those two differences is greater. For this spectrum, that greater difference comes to 1.7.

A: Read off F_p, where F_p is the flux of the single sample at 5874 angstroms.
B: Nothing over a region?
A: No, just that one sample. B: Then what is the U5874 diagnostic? 12.19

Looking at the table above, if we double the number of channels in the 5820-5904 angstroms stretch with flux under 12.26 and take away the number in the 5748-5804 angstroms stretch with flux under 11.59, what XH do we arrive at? 21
